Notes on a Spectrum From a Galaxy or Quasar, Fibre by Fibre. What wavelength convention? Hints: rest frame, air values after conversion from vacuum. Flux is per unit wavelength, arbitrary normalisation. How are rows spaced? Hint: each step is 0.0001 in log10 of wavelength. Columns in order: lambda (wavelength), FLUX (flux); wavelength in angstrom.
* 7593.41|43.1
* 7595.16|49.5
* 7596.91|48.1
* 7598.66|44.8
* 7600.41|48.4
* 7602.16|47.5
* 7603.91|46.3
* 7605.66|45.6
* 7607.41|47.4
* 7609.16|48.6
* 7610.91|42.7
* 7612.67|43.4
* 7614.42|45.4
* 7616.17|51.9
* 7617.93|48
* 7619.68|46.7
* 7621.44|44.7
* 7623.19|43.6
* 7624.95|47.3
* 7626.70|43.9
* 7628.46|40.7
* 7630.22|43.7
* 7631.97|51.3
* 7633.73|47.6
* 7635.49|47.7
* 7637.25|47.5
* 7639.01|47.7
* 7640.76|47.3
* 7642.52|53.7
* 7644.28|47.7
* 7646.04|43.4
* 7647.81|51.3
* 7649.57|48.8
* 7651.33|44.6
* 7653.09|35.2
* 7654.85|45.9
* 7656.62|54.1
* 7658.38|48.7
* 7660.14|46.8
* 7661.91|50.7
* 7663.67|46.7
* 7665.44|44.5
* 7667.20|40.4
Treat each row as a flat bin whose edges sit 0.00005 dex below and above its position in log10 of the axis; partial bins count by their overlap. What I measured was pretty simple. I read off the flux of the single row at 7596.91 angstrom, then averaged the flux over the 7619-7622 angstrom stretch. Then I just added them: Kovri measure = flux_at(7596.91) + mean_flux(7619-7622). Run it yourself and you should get 94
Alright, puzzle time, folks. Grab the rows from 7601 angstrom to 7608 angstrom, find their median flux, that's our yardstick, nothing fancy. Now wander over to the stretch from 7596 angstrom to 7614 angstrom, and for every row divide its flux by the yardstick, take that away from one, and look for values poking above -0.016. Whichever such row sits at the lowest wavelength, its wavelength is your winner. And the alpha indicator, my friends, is 7598.66 angstrom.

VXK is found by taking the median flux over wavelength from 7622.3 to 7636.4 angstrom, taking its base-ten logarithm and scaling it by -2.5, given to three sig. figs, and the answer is -4.15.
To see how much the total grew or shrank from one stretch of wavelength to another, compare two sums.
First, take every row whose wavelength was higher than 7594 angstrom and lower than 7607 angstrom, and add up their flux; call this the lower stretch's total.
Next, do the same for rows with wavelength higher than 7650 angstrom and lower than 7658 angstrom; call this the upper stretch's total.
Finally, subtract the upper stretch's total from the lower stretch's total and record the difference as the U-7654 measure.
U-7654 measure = 150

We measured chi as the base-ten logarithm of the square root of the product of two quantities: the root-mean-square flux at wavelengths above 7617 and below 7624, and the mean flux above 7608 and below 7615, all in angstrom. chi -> 1.66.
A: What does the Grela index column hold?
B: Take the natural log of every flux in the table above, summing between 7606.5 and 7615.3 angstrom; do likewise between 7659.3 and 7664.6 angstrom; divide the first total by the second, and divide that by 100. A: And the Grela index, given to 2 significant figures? 0.016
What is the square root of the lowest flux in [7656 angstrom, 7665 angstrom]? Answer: 6.83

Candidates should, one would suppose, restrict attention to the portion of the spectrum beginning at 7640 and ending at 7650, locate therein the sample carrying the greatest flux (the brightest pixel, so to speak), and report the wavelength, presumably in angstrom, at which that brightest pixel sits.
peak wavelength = 7642.52 angstrom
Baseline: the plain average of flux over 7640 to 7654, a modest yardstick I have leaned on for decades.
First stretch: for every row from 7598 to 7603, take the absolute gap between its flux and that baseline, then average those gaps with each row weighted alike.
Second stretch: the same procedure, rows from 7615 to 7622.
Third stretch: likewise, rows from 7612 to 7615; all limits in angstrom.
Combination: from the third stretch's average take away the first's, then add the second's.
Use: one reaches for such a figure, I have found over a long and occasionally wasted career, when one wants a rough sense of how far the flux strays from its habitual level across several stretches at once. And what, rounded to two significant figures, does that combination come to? 2.8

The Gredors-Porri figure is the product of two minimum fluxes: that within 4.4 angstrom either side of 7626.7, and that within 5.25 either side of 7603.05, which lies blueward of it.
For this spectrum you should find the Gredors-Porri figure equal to 1823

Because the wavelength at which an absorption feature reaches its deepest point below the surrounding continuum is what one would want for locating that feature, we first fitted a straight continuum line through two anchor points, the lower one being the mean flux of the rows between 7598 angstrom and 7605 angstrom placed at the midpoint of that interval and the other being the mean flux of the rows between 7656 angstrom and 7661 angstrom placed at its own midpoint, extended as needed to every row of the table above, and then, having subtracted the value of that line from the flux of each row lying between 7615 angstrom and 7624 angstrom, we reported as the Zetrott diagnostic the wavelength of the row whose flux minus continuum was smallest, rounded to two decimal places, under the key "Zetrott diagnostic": 7623.19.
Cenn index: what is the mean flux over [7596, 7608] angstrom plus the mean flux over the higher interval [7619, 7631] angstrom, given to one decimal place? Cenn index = 91.2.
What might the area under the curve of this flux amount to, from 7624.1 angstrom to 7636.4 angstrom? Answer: 566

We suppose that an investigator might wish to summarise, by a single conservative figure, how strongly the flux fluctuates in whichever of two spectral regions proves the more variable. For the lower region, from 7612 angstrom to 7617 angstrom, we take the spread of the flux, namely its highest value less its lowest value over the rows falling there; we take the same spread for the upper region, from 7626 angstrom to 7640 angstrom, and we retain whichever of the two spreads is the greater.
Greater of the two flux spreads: 10.6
